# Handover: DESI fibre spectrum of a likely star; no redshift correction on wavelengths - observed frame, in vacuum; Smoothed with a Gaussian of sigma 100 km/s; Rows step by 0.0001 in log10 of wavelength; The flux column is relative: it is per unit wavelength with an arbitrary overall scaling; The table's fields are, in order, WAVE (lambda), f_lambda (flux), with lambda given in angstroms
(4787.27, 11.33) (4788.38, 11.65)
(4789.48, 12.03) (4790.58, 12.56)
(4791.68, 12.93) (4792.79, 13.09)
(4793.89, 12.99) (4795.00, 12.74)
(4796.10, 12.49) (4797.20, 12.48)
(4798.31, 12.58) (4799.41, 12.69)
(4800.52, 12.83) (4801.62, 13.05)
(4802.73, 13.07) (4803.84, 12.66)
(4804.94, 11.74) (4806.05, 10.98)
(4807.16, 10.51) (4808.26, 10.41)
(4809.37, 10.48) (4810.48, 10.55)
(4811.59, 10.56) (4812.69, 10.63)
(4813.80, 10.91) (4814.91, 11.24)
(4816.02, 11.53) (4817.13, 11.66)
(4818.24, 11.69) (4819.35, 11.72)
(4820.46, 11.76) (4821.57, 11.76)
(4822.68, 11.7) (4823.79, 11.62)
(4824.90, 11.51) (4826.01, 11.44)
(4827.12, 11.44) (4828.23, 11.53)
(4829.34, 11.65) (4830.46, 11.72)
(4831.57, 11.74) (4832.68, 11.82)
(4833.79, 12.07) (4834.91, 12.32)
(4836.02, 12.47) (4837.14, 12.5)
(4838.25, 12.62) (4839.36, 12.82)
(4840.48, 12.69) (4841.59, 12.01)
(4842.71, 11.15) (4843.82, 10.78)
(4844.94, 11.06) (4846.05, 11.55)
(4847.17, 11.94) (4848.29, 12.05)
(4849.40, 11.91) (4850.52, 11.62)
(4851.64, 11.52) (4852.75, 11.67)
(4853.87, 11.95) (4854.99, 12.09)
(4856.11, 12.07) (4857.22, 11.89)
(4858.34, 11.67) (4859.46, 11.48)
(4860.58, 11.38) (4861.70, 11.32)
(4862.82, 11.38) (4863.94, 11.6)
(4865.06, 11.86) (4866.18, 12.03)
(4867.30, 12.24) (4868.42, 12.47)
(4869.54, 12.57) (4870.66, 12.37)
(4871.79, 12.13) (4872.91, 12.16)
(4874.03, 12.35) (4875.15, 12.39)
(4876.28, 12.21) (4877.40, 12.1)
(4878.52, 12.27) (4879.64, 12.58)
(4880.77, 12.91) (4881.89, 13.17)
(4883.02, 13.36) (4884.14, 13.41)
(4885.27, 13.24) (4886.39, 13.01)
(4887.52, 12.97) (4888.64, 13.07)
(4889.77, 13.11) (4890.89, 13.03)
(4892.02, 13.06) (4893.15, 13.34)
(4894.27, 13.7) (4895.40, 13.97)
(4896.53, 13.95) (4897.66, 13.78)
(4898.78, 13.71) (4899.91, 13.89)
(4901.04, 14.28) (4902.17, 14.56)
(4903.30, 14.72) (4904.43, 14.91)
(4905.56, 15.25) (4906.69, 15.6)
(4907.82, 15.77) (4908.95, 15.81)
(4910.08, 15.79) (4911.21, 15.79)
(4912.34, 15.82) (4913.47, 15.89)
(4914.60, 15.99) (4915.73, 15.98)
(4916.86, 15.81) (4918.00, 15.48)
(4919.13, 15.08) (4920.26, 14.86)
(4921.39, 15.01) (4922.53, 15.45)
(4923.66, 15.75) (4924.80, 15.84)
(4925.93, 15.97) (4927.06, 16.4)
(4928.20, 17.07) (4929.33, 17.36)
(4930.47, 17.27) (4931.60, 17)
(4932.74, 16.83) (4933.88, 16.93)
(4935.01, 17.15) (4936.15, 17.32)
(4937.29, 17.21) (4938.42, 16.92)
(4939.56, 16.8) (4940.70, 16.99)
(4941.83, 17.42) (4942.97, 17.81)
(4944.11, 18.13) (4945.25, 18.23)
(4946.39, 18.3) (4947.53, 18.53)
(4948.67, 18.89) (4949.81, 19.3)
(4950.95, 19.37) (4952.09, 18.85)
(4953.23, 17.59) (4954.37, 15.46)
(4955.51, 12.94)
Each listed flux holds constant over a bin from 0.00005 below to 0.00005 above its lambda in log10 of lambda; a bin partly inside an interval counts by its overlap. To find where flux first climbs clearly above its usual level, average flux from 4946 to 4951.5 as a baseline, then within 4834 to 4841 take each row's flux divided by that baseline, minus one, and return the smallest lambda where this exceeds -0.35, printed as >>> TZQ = 4834.91 angstroms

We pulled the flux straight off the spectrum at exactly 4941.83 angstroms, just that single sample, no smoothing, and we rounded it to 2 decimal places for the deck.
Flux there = 17.42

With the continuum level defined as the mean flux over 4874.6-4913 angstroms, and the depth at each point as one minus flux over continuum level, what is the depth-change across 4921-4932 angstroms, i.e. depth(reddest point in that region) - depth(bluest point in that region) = -0.144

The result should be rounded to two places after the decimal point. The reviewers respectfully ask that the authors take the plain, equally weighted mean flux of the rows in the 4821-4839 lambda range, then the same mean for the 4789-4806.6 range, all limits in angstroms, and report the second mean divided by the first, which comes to 1.06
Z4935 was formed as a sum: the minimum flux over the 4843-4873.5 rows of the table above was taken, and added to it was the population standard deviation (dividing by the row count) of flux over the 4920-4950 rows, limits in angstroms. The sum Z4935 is 11.9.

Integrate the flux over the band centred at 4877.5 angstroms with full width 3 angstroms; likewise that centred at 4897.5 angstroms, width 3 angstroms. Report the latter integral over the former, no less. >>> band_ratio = 1.1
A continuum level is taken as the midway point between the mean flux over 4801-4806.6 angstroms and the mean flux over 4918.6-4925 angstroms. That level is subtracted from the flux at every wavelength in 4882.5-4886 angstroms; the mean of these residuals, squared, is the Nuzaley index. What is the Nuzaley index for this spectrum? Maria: 0.2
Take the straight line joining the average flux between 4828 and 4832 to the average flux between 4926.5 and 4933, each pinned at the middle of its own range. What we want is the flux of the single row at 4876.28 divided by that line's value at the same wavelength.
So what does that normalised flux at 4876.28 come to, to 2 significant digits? 0.86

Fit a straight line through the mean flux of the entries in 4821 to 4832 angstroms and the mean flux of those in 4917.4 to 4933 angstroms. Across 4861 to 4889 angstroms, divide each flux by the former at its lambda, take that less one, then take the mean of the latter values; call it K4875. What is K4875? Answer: -0.100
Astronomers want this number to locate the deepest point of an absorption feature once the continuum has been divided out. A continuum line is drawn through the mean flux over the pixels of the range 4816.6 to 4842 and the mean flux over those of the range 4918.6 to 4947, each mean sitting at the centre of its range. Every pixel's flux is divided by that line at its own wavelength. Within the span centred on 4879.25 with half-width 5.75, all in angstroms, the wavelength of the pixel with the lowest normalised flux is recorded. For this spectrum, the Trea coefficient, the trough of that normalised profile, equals 4877.40 angstroms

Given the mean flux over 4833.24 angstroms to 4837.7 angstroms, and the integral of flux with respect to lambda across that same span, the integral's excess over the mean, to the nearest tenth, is 42.6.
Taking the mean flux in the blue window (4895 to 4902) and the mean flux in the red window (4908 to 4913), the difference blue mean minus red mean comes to -1.9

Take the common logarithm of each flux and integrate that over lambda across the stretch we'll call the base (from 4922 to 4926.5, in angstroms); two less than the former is 3.4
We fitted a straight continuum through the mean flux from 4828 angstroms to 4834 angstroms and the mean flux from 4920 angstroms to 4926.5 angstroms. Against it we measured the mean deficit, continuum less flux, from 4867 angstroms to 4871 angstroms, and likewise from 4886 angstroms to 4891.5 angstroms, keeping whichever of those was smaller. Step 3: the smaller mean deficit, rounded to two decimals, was 0.88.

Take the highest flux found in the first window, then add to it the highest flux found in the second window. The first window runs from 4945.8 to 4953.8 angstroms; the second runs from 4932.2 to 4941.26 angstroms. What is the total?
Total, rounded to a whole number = 37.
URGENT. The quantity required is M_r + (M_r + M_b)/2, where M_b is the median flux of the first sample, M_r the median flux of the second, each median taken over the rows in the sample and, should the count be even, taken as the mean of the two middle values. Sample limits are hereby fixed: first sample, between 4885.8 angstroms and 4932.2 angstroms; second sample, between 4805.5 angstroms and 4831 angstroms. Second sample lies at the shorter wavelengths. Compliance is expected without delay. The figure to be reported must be 24.9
